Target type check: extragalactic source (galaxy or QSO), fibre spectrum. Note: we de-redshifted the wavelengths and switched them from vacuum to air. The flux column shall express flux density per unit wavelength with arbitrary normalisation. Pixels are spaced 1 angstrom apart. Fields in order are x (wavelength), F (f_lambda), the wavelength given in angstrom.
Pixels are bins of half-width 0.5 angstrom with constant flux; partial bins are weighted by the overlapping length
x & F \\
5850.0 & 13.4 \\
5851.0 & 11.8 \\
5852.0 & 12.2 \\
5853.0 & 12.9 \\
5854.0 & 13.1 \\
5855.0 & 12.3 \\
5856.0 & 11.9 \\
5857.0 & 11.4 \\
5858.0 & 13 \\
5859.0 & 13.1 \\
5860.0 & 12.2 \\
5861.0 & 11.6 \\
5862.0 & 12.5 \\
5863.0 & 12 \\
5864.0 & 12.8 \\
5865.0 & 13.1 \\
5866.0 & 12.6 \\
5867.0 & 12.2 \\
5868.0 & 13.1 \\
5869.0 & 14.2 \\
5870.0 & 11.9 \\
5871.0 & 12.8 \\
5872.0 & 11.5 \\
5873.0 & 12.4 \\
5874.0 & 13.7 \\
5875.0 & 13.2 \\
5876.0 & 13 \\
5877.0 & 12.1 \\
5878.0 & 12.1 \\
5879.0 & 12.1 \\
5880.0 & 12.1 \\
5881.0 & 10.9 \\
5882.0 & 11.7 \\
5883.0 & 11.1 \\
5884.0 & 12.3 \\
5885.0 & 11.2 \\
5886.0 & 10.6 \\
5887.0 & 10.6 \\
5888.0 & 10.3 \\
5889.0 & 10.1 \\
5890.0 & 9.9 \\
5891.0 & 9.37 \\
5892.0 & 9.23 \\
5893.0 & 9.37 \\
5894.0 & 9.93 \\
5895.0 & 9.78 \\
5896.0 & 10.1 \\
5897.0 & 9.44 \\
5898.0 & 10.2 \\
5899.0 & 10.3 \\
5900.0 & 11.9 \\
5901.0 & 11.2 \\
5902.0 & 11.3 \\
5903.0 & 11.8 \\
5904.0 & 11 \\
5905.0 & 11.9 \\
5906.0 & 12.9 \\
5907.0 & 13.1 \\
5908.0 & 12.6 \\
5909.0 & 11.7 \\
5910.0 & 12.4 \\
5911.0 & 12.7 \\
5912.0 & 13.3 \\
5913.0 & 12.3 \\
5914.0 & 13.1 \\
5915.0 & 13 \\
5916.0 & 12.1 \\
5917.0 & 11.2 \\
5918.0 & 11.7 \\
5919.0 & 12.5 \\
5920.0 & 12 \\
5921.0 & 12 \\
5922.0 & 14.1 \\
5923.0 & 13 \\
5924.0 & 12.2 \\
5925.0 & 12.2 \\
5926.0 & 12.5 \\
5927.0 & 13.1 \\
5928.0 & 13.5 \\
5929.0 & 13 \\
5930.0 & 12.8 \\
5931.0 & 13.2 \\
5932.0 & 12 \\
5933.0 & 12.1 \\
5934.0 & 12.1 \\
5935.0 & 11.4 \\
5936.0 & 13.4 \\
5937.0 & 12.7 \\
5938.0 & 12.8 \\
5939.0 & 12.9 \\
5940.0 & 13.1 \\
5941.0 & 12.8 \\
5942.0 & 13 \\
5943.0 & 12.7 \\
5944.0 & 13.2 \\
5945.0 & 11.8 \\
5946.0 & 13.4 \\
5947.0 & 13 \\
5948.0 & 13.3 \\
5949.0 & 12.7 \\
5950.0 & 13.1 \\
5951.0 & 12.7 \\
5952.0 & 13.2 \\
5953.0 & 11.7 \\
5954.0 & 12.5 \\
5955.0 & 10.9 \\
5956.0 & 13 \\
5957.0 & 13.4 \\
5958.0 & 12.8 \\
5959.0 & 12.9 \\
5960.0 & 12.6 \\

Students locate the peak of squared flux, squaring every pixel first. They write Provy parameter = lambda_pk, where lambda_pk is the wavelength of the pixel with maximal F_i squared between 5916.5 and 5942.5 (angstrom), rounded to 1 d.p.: 5922.0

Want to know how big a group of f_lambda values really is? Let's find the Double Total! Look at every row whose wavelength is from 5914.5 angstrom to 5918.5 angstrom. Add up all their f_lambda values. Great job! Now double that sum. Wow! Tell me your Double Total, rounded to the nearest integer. 96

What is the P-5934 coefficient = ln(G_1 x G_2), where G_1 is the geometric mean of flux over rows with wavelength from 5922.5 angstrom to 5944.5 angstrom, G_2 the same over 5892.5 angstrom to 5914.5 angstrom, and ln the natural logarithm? 4.98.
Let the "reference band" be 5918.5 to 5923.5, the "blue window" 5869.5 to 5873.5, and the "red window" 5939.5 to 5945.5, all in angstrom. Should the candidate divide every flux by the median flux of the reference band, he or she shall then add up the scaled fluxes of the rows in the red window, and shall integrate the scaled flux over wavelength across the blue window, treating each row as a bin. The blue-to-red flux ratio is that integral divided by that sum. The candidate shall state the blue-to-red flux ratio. 0.63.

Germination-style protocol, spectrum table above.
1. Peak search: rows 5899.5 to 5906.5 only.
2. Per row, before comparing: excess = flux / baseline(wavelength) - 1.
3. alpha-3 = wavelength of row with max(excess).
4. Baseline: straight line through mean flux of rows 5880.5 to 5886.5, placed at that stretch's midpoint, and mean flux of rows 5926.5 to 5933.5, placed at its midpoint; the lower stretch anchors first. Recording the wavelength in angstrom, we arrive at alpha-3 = 5906.0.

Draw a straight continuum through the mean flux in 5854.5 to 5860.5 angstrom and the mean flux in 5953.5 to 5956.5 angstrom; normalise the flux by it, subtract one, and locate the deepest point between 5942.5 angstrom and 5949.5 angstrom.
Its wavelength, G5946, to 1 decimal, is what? 5945.0 angstrom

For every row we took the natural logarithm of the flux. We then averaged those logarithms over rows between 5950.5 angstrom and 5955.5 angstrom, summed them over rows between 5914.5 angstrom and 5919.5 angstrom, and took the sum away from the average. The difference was -10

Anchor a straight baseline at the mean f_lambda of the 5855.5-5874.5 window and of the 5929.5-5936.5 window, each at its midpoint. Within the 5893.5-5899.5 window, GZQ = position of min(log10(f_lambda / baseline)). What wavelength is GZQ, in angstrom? 5897.0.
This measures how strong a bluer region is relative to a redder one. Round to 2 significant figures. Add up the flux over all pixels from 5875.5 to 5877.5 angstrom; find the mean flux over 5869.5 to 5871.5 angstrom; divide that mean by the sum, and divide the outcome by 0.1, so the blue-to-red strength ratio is 4.9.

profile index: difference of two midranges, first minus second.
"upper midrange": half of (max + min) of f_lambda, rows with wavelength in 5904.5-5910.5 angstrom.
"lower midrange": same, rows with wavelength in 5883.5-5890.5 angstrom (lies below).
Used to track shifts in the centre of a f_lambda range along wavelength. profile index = 1.3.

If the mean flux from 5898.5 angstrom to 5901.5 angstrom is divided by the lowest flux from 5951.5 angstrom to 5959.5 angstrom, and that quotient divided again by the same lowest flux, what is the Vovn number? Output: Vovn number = 0.094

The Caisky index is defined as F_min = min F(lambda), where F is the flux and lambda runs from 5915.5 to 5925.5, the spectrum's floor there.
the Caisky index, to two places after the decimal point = 11.20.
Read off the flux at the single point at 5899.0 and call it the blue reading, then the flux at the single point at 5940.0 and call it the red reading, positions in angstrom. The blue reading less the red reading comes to -2.8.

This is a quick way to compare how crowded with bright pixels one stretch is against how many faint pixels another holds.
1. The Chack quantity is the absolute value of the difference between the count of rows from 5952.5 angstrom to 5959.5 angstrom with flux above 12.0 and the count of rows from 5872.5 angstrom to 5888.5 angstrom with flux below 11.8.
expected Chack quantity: 2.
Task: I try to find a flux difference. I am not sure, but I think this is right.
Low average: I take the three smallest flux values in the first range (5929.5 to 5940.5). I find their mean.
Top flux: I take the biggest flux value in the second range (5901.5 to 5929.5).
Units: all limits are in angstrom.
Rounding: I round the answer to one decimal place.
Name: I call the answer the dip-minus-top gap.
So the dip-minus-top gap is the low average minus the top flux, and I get -2.3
